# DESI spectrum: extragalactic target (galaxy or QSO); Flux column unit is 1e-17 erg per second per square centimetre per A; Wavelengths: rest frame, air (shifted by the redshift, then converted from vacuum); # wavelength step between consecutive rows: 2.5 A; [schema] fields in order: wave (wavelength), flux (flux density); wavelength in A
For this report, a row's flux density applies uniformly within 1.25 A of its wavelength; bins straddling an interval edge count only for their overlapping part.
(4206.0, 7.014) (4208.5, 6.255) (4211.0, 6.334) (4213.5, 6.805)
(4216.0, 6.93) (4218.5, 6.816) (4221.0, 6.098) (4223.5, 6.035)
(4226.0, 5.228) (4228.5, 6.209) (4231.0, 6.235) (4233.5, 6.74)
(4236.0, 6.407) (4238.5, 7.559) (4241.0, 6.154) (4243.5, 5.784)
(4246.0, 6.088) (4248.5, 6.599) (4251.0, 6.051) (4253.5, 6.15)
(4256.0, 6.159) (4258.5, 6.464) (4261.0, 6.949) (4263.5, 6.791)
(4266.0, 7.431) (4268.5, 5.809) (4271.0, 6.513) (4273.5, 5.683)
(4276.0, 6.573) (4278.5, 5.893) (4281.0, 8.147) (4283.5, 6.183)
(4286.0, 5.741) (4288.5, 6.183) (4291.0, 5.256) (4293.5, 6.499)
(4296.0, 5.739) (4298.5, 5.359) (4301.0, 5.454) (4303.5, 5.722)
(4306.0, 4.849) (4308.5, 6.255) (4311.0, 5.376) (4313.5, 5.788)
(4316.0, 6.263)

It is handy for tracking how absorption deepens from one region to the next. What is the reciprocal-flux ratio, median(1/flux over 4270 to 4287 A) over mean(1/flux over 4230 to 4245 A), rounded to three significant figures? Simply 1.04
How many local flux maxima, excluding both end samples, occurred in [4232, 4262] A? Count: 2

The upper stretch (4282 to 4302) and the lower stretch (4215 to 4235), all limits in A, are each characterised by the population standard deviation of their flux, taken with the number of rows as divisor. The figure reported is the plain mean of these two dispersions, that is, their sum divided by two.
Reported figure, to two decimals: 0.47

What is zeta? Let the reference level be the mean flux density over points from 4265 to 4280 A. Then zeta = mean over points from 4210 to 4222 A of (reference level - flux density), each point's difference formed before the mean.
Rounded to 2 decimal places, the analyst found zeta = -0.28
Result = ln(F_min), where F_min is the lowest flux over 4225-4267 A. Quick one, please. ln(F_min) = 1.65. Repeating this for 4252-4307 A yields 1.58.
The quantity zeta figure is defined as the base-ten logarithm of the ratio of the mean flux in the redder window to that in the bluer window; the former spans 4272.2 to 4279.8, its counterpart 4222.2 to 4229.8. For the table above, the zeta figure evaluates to 0.02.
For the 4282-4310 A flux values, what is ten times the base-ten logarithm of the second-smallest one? 7.2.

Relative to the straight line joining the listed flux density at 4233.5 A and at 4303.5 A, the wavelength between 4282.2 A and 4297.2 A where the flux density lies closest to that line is 4296.0 A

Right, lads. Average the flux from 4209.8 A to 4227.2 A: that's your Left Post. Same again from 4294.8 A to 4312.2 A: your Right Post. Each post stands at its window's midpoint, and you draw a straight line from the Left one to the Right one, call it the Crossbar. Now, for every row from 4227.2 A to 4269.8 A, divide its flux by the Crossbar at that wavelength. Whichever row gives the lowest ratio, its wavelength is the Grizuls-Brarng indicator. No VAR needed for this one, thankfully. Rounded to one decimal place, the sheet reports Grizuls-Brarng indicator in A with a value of 4243.5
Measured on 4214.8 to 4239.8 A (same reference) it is 4226.0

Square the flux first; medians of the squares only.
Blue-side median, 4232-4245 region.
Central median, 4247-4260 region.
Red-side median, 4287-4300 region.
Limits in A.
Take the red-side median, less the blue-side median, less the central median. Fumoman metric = -46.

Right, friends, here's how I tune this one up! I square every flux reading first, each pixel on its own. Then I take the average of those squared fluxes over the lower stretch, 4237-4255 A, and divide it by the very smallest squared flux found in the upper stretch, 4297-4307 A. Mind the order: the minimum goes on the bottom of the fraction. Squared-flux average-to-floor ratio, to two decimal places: 1.72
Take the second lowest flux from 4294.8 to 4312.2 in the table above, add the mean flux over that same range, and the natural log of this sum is 2.39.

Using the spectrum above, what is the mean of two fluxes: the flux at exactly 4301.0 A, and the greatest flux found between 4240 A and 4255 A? 6.03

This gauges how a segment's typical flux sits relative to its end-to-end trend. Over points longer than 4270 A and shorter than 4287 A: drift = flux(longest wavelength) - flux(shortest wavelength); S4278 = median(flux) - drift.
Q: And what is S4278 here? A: 7.0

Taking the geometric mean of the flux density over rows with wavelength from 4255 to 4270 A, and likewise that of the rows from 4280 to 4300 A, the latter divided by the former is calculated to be 0.92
